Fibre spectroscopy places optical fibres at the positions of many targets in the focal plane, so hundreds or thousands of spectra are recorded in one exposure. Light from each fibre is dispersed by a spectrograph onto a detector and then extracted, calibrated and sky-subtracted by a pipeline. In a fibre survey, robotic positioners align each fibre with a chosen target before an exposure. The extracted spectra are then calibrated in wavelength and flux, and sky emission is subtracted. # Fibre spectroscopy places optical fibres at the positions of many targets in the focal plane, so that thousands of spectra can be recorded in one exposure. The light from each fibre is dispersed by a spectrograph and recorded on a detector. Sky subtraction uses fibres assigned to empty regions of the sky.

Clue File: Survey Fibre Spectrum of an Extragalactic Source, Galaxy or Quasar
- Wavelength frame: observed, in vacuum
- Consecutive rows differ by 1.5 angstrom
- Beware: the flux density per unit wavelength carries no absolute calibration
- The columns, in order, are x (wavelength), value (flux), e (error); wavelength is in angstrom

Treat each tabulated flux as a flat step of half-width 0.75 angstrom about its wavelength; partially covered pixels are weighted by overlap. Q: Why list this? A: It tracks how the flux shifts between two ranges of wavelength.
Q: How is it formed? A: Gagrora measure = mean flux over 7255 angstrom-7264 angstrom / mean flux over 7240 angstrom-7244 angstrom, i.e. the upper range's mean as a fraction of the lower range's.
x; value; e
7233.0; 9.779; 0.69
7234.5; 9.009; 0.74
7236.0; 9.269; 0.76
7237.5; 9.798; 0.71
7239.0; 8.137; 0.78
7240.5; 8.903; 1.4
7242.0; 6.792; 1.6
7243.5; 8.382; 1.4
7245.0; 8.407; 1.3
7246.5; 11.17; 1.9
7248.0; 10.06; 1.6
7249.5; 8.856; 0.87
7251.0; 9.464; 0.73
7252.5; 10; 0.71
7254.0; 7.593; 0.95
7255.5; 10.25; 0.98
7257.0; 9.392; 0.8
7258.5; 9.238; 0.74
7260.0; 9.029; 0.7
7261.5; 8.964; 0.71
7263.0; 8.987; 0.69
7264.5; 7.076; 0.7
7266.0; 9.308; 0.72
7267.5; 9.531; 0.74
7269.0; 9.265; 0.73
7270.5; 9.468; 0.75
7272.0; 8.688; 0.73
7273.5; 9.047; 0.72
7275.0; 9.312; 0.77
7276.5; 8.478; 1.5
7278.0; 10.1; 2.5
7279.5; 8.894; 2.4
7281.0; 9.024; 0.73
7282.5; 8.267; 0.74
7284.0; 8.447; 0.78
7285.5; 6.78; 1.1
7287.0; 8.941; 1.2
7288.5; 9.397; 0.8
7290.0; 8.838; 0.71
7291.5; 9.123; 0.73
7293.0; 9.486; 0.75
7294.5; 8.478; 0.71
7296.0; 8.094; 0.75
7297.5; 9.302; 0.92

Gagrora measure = 1.16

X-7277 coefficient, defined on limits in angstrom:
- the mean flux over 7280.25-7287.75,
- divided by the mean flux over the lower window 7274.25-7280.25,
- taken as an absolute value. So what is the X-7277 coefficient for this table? 0.90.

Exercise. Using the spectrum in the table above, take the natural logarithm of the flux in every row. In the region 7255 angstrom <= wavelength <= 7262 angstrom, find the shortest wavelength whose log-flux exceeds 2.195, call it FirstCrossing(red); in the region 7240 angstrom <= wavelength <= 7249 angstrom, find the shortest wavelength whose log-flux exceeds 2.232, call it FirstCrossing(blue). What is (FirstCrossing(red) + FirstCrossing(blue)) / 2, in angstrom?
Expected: 7251.0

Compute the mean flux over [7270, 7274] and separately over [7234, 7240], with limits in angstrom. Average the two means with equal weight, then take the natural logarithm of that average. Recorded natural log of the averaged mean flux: 2.20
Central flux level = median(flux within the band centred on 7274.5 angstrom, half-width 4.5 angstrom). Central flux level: 9.18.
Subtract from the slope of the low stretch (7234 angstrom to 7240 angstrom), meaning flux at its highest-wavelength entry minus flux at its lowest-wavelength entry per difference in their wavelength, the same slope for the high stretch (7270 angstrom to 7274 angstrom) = -0.05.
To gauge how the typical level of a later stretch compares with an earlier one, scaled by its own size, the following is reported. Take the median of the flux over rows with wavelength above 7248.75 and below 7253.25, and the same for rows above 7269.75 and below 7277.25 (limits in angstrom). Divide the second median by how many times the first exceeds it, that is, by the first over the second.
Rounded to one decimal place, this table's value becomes 8.6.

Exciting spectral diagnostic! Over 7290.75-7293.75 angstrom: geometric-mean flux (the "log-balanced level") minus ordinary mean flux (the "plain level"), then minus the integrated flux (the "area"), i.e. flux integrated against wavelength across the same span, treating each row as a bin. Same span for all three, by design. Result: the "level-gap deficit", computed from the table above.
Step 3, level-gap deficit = -27.9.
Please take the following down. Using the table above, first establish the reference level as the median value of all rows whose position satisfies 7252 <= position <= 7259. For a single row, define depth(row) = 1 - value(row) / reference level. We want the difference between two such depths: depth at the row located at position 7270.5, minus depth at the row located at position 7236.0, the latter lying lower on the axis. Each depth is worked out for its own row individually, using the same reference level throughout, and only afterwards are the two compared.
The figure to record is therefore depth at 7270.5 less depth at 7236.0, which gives -0.02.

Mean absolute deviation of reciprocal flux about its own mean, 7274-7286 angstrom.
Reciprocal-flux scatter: 0.0094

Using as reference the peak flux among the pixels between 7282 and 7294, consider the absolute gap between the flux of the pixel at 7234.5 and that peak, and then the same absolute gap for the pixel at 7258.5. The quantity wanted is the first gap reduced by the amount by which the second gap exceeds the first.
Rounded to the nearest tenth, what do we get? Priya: 0.7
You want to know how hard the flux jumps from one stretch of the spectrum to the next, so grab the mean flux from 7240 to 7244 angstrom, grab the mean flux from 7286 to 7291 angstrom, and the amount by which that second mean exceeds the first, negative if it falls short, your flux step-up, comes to 1.0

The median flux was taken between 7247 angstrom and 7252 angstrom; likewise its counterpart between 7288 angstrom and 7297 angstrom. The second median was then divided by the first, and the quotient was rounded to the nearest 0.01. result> 0.95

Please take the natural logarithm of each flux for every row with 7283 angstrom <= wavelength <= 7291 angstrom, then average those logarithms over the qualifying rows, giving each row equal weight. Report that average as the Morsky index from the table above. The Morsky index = 2.13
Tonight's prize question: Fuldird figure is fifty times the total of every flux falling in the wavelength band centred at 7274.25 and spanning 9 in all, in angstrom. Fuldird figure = 2755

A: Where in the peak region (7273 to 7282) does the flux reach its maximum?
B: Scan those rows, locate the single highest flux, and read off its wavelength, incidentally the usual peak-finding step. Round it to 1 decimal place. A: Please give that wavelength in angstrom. 7278.0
